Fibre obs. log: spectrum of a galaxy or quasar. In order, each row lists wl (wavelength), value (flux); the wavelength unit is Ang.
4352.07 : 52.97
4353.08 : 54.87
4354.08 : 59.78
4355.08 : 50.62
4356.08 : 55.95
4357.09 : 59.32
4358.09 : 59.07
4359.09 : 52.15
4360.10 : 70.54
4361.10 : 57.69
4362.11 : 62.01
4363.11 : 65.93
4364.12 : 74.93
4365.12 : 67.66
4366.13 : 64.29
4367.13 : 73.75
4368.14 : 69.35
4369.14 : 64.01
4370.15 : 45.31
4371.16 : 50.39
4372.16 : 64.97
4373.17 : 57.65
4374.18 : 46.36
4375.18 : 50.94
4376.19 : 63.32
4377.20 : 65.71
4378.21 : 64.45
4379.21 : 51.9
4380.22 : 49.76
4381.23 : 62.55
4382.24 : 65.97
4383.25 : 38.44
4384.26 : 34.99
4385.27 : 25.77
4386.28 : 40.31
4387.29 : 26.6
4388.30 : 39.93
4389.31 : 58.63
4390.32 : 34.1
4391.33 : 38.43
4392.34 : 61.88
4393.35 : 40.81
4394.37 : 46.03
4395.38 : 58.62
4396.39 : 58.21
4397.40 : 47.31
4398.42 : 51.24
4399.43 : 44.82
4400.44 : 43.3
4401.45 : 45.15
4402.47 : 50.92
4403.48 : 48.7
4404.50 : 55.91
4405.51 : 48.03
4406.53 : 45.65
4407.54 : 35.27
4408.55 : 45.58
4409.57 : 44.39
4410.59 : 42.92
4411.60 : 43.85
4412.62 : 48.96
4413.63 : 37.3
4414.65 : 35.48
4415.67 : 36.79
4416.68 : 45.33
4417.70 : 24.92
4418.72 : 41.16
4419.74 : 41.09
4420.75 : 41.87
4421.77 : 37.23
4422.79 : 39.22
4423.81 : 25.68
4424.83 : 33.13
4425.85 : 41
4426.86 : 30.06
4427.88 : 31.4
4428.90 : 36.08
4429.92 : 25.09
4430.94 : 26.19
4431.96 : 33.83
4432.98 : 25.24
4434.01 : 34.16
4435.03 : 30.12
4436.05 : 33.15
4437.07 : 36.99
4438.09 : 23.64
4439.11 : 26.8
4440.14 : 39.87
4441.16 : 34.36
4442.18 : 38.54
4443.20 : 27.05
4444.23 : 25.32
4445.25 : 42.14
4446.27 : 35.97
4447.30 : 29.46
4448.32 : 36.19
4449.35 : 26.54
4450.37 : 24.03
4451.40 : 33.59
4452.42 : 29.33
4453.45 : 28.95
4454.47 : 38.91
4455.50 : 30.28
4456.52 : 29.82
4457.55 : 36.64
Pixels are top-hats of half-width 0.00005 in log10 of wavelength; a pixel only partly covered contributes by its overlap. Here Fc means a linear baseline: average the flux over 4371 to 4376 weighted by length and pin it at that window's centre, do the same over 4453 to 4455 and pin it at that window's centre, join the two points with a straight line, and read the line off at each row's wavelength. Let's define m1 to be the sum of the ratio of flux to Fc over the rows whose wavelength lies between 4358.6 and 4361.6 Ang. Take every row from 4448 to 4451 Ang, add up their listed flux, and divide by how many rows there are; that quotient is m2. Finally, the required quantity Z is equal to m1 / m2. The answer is 0.107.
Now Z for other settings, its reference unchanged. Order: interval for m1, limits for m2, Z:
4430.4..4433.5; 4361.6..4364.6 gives 0.032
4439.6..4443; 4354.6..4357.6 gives 0.055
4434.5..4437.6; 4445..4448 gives 0.072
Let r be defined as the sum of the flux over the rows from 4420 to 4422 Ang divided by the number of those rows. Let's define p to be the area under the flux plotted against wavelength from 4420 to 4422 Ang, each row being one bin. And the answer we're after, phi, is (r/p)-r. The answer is -39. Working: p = 80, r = 40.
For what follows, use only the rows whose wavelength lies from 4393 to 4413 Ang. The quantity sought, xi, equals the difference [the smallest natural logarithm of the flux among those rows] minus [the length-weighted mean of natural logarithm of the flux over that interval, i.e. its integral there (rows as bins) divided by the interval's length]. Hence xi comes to -0.286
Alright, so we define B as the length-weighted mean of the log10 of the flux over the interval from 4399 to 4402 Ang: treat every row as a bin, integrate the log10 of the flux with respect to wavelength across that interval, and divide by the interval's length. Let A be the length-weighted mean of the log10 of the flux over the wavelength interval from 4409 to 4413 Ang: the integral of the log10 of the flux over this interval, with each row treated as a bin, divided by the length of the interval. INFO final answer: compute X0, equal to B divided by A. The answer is 1.00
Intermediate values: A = 1.65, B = 1.65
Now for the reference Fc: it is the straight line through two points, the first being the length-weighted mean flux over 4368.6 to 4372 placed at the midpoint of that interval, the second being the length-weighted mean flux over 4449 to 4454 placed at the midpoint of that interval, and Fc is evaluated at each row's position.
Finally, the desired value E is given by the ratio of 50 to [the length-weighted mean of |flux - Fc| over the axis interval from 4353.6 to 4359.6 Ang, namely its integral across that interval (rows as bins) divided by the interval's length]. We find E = 15.4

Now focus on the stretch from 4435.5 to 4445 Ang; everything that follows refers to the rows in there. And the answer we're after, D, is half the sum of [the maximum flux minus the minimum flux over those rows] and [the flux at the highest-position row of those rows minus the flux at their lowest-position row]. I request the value 4.2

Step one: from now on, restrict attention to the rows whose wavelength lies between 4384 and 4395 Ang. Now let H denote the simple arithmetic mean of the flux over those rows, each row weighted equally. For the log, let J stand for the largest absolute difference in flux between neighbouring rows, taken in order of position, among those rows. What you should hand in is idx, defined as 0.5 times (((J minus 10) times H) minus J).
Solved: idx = 283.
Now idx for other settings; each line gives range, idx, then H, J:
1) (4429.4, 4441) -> 44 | 30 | 13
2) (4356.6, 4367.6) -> 261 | 64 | 18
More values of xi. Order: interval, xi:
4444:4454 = -0.253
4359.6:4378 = -0.303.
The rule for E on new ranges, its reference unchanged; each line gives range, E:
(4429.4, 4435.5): 8.8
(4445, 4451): 9.9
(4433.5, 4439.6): 12.9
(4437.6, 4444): 8.3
